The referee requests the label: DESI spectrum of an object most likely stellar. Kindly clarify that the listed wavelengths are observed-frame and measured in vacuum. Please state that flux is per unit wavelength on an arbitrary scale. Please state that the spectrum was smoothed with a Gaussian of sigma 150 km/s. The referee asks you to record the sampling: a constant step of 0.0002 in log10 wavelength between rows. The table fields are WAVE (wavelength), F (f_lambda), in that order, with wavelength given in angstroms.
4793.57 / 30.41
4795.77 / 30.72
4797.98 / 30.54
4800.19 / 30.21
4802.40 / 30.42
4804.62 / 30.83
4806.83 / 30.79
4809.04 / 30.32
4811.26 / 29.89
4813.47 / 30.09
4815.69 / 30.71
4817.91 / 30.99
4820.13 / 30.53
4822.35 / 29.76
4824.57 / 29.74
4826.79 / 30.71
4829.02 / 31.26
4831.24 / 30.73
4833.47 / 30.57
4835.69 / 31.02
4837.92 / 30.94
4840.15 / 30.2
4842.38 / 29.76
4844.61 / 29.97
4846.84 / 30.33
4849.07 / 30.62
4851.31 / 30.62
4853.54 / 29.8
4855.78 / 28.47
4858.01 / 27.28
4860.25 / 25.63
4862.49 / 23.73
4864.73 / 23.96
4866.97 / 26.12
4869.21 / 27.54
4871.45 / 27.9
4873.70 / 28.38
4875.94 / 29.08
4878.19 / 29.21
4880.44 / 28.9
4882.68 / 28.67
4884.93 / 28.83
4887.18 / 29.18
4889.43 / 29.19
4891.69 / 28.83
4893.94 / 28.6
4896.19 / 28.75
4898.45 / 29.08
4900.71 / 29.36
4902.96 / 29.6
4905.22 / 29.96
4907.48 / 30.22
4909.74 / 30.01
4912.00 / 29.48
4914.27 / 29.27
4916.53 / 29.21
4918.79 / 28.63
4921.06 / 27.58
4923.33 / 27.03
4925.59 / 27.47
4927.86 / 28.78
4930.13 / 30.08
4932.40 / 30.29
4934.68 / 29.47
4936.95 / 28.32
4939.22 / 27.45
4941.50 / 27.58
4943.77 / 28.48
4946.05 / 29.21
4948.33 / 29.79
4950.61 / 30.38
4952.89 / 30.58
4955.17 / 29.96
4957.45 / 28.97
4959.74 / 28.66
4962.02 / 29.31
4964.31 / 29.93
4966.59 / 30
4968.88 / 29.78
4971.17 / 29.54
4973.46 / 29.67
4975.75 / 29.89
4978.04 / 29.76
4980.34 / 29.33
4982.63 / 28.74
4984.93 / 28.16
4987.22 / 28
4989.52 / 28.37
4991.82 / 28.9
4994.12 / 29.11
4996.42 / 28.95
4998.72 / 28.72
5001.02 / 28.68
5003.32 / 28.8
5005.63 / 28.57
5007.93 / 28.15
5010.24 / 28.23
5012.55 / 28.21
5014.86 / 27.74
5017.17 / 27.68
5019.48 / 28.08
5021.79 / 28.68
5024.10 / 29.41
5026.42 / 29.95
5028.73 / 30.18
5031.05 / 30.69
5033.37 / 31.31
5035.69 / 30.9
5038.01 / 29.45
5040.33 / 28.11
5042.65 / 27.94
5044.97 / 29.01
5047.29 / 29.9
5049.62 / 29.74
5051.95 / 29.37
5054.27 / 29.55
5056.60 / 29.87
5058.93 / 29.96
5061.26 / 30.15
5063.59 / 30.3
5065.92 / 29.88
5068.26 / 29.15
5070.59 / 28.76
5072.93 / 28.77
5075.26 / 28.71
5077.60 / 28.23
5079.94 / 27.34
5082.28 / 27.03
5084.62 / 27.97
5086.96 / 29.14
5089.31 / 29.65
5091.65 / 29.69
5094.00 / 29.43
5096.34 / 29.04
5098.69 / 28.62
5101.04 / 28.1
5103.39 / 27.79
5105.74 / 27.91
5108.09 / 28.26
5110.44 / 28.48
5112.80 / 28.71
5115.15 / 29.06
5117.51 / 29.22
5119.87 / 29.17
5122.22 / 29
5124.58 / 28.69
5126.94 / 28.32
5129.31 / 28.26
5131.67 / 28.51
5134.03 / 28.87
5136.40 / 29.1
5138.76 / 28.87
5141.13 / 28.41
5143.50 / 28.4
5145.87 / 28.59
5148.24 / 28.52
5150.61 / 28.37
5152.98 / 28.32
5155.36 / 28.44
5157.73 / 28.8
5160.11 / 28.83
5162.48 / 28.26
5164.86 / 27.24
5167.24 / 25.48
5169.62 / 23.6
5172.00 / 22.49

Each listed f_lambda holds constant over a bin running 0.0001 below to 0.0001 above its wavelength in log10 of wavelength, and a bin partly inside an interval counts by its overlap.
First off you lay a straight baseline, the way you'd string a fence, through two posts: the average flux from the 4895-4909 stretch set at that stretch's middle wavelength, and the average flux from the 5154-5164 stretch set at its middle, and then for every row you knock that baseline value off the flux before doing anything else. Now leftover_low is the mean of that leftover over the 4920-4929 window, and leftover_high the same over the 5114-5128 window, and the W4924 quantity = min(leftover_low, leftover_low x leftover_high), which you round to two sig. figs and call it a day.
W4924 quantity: -1.7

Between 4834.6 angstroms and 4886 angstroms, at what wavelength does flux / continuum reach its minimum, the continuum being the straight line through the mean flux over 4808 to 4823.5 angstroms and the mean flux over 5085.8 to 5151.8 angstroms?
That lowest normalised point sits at 4862.49 angstroms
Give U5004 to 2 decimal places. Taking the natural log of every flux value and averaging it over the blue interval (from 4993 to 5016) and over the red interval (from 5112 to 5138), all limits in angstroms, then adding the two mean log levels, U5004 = 6.71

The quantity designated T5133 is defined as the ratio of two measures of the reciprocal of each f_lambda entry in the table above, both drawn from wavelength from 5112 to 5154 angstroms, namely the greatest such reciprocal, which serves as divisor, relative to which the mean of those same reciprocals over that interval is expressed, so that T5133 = 0.985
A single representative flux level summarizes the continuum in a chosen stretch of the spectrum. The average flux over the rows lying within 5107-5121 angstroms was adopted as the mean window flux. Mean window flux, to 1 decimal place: 28.8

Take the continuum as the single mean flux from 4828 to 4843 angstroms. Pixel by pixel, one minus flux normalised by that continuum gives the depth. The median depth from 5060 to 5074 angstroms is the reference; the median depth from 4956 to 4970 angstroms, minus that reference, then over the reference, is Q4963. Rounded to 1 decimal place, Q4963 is 0.0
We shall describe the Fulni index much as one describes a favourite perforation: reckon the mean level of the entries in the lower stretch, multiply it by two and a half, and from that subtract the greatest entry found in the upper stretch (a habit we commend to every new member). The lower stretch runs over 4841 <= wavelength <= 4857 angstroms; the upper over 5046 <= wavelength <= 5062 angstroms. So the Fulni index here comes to 44.7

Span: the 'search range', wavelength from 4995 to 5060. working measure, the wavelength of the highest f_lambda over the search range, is 5033.37 angstroms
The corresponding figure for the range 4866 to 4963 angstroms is 4952.89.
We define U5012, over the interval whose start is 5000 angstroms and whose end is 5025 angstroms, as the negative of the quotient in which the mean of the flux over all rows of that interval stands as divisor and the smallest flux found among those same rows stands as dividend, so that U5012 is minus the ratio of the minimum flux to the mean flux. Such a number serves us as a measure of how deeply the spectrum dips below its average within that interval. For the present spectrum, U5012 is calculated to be -0.98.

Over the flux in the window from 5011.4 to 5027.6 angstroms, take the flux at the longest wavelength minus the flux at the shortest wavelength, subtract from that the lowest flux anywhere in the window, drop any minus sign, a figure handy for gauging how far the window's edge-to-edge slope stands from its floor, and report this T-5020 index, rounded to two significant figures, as 26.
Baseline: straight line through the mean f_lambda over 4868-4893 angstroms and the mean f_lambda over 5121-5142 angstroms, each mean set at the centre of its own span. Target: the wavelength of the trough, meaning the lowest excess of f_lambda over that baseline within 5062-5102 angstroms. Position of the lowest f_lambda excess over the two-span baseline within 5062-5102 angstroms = 5082.28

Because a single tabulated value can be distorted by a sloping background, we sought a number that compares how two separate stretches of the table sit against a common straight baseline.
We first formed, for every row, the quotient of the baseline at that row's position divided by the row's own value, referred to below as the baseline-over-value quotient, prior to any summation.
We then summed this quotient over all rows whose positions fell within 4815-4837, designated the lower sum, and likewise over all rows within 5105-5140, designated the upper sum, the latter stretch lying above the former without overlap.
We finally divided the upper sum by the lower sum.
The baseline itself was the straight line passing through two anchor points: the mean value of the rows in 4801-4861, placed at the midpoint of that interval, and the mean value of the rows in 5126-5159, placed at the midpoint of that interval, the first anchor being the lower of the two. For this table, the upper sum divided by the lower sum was 1.5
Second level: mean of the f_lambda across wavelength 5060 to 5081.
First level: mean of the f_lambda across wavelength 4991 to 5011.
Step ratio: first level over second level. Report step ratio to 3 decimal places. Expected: 0.988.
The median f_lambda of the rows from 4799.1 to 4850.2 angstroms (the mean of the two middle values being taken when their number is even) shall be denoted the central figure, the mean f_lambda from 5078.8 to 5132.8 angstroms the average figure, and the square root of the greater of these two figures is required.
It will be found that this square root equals 5.53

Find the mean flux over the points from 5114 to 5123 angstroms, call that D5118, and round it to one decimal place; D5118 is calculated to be 29.1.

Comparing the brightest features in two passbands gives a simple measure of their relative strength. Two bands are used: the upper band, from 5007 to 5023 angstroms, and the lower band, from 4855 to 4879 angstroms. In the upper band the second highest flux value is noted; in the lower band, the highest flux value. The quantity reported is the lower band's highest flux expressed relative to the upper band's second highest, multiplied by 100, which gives 103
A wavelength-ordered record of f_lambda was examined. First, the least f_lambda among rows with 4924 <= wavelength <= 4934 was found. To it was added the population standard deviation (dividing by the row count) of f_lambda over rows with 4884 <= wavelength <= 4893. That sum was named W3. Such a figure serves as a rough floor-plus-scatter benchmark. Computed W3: 27.6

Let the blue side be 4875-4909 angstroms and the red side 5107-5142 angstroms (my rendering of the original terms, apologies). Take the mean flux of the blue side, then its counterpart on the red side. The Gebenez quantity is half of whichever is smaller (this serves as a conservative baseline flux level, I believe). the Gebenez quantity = 14.4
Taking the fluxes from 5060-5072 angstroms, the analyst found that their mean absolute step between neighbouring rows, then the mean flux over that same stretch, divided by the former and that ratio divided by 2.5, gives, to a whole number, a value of 28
